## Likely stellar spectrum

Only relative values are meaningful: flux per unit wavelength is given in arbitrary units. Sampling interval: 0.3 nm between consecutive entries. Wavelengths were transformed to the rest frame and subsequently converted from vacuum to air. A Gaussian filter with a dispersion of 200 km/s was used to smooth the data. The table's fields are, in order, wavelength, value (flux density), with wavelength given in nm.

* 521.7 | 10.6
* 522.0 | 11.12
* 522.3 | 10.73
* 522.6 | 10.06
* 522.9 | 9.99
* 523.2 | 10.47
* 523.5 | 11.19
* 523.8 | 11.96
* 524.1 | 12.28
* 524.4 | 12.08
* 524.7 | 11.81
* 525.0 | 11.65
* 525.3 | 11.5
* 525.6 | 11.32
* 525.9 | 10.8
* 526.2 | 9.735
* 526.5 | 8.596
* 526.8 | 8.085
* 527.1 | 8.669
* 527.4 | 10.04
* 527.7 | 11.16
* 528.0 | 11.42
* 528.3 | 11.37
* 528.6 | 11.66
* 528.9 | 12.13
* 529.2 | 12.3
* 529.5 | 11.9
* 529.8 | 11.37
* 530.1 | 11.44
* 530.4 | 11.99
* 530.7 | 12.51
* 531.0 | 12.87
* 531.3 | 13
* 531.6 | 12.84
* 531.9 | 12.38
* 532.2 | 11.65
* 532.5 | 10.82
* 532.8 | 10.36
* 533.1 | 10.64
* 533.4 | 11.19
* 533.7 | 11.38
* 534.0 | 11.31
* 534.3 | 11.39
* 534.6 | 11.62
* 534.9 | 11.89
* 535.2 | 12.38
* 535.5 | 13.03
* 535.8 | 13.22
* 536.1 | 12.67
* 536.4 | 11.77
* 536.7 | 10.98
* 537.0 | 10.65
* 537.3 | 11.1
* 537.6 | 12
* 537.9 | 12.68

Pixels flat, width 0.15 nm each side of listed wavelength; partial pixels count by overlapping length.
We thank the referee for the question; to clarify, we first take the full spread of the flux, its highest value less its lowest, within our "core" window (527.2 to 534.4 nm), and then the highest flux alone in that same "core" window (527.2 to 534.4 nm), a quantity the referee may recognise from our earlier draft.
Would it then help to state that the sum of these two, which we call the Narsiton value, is 16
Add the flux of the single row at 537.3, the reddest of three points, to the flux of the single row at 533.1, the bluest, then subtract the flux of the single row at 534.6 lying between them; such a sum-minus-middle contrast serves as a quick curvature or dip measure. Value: 10.1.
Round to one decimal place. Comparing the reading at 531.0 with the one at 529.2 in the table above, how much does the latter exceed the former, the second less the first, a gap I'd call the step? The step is -0.6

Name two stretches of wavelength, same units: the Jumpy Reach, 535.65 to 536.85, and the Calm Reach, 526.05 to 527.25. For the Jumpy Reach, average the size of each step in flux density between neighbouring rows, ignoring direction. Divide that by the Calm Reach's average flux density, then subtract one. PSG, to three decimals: -0.915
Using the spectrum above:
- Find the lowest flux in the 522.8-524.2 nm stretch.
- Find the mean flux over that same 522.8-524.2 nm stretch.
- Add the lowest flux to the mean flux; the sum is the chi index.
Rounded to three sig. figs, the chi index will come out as 21.2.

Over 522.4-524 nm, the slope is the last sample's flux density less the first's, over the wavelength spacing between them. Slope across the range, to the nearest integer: 2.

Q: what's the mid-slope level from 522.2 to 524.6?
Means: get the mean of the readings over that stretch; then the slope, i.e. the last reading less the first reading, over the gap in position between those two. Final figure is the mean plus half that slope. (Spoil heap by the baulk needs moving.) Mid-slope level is 11.4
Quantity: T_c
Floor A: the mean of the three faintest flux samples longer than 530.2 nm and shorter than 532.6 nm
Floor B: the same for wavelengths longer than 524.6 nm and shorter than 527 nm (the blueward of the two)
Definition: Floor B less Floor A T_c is -2.7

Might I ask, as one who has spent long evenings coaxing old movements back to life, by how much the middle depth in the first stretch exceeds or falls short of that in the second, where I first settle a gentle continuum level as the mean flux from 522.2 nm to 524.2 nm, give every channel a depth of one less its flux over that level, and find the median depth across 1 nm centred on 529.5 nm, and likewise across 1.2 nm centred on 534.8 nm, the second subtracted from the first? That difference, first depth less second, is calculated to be -0.013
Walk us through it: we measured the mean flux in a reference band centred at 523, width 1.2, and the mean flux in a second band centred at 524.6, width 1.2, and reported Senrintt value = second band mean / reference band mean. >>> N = 1.15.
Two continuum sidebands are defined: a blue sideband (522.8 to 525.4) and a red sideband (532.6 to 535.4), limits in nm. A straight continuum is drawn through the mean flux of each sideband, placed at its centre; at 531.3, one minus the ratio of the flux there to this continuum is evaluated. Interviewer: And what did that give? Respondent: -0.14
